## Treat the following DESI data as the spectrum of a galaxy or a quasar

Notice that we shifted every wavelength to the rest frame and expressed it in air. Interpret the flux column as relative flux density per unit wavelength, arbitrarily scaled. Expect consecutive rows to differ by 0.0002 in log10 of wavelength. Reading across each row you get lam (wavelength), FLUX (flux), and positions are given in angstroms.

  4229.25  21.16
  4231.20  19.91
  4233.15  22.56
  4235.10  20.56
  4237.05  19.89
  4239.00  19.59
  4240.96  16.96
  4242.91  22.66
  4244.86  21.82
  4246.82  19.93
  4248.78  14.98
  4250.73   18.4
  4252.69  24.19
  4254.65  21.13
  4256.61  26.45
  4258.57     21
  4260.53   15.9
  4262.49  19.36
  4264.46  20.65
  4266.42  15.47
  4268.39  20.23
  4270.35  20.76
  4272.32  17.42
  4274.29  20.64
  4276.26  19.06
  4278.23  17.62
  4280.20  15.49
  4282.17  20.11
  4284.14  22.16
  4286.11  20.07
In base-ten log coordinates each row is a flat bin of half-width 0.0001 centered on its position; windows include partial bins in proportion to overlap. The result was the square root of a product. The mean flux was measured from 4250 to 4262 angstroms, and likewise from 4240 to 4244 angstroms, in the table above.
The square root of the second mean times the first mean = 20.5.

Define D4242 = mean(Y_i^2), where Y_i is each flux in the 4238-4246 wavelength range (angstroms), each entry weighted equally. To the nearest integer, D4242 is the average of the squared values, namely 415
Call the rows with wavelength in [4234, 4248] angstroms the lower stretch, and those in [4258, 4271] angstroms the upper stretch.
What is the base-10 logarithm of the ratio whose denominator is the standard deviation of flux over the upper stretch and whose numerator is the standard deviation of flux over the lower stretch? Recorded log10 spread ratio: -0.11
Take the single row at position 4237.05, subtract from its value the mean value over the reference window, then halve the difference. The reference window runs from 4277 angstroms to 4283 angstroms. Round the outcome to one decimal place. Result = 1.1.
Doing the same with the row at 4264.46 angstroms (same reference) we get 1.5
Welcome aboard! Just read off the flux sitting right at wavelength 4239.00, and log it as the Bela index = 19.59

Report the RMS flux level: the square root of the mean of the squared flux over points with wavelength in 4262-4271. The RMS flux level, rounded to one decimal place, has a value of 19.4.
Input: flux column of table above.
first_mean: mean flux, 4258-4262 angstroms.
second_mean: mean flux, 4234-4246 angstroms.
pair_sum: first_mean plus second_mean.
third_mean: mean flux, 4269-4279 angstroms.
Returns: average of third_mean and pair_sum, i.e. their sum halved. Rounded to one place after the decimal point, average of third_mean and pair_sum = 28.9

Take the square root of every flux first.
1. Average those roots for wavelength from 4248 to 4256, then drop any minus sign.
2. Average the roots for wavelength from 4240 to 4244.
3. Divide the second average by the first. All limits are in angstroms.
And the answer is 1.00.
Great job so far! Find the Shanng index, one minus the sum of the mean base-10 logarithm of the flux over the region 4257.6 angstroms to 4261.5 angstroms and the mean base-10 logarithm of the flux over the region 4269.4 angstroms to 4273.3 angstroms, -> -1.54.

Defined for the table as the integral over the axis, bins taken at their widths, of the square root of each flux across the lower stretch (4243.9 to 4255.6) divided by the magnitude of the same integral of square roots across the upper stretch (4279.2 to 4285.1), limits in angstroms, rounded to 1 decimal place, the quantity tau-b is 2.0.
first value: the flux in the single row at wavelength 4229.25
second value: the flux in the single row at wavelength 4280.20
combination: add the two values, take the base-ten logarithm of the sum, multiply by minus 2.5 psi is -3.91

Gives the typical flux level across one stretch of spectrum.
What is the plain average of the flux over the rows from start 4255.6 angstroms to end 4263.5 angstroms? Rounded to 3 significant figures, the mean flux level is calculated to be 20.7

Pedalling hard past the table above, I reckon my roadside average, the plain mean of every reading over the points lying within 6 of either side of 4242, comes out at 20.1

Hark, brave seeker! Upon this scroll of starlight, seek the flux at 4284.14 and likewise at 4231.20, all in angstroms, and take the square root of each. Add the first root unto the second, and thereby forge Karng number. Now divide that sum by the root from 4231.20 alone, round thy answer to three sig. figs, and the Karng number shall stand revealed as 2.05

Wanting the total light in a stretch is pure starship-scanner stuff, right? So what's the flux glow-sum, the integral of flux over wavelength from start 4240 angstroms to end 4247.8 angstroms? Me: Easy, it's 159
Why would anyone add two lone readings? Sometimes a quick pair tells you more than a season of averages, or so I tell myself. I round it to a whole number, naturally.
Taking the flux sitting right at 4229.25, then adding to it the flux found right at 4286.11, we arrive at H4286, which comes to 41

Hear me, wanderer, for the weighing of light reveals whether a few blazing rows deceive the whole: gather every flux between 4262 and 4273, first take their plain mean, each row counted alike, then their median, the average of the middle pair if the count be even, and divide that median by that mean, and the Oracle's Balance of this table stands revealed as 1.04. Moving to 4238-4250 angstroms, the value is 1.02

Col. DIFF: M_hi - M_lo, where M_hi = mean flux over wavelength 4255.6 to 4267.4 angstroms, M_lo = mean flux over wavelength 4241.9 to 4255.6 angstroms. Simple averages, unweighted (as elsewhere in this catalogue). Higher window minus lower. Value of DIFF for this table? -0.6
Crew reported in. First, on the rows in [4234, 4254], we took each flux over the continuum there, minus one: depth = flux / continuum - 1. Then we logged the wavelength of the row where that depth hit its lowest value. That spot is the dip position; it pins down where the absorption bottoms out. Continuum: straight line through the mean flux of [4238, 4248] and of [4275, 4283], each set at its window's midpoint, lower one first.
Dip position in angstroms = 4248.78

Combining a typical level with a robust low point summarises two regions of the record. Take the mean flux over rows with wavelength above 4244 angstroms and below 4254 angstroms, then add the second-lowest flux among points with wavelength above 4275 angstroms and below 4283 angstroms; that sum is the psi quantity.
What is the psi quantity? 37.5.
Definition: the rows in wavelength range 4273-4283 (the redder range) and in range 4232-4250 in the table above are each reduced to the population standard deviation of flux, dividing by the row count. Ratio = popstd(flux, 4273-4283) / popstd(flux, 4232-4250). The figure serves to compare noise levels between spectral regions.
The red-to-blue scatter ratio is 0.78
